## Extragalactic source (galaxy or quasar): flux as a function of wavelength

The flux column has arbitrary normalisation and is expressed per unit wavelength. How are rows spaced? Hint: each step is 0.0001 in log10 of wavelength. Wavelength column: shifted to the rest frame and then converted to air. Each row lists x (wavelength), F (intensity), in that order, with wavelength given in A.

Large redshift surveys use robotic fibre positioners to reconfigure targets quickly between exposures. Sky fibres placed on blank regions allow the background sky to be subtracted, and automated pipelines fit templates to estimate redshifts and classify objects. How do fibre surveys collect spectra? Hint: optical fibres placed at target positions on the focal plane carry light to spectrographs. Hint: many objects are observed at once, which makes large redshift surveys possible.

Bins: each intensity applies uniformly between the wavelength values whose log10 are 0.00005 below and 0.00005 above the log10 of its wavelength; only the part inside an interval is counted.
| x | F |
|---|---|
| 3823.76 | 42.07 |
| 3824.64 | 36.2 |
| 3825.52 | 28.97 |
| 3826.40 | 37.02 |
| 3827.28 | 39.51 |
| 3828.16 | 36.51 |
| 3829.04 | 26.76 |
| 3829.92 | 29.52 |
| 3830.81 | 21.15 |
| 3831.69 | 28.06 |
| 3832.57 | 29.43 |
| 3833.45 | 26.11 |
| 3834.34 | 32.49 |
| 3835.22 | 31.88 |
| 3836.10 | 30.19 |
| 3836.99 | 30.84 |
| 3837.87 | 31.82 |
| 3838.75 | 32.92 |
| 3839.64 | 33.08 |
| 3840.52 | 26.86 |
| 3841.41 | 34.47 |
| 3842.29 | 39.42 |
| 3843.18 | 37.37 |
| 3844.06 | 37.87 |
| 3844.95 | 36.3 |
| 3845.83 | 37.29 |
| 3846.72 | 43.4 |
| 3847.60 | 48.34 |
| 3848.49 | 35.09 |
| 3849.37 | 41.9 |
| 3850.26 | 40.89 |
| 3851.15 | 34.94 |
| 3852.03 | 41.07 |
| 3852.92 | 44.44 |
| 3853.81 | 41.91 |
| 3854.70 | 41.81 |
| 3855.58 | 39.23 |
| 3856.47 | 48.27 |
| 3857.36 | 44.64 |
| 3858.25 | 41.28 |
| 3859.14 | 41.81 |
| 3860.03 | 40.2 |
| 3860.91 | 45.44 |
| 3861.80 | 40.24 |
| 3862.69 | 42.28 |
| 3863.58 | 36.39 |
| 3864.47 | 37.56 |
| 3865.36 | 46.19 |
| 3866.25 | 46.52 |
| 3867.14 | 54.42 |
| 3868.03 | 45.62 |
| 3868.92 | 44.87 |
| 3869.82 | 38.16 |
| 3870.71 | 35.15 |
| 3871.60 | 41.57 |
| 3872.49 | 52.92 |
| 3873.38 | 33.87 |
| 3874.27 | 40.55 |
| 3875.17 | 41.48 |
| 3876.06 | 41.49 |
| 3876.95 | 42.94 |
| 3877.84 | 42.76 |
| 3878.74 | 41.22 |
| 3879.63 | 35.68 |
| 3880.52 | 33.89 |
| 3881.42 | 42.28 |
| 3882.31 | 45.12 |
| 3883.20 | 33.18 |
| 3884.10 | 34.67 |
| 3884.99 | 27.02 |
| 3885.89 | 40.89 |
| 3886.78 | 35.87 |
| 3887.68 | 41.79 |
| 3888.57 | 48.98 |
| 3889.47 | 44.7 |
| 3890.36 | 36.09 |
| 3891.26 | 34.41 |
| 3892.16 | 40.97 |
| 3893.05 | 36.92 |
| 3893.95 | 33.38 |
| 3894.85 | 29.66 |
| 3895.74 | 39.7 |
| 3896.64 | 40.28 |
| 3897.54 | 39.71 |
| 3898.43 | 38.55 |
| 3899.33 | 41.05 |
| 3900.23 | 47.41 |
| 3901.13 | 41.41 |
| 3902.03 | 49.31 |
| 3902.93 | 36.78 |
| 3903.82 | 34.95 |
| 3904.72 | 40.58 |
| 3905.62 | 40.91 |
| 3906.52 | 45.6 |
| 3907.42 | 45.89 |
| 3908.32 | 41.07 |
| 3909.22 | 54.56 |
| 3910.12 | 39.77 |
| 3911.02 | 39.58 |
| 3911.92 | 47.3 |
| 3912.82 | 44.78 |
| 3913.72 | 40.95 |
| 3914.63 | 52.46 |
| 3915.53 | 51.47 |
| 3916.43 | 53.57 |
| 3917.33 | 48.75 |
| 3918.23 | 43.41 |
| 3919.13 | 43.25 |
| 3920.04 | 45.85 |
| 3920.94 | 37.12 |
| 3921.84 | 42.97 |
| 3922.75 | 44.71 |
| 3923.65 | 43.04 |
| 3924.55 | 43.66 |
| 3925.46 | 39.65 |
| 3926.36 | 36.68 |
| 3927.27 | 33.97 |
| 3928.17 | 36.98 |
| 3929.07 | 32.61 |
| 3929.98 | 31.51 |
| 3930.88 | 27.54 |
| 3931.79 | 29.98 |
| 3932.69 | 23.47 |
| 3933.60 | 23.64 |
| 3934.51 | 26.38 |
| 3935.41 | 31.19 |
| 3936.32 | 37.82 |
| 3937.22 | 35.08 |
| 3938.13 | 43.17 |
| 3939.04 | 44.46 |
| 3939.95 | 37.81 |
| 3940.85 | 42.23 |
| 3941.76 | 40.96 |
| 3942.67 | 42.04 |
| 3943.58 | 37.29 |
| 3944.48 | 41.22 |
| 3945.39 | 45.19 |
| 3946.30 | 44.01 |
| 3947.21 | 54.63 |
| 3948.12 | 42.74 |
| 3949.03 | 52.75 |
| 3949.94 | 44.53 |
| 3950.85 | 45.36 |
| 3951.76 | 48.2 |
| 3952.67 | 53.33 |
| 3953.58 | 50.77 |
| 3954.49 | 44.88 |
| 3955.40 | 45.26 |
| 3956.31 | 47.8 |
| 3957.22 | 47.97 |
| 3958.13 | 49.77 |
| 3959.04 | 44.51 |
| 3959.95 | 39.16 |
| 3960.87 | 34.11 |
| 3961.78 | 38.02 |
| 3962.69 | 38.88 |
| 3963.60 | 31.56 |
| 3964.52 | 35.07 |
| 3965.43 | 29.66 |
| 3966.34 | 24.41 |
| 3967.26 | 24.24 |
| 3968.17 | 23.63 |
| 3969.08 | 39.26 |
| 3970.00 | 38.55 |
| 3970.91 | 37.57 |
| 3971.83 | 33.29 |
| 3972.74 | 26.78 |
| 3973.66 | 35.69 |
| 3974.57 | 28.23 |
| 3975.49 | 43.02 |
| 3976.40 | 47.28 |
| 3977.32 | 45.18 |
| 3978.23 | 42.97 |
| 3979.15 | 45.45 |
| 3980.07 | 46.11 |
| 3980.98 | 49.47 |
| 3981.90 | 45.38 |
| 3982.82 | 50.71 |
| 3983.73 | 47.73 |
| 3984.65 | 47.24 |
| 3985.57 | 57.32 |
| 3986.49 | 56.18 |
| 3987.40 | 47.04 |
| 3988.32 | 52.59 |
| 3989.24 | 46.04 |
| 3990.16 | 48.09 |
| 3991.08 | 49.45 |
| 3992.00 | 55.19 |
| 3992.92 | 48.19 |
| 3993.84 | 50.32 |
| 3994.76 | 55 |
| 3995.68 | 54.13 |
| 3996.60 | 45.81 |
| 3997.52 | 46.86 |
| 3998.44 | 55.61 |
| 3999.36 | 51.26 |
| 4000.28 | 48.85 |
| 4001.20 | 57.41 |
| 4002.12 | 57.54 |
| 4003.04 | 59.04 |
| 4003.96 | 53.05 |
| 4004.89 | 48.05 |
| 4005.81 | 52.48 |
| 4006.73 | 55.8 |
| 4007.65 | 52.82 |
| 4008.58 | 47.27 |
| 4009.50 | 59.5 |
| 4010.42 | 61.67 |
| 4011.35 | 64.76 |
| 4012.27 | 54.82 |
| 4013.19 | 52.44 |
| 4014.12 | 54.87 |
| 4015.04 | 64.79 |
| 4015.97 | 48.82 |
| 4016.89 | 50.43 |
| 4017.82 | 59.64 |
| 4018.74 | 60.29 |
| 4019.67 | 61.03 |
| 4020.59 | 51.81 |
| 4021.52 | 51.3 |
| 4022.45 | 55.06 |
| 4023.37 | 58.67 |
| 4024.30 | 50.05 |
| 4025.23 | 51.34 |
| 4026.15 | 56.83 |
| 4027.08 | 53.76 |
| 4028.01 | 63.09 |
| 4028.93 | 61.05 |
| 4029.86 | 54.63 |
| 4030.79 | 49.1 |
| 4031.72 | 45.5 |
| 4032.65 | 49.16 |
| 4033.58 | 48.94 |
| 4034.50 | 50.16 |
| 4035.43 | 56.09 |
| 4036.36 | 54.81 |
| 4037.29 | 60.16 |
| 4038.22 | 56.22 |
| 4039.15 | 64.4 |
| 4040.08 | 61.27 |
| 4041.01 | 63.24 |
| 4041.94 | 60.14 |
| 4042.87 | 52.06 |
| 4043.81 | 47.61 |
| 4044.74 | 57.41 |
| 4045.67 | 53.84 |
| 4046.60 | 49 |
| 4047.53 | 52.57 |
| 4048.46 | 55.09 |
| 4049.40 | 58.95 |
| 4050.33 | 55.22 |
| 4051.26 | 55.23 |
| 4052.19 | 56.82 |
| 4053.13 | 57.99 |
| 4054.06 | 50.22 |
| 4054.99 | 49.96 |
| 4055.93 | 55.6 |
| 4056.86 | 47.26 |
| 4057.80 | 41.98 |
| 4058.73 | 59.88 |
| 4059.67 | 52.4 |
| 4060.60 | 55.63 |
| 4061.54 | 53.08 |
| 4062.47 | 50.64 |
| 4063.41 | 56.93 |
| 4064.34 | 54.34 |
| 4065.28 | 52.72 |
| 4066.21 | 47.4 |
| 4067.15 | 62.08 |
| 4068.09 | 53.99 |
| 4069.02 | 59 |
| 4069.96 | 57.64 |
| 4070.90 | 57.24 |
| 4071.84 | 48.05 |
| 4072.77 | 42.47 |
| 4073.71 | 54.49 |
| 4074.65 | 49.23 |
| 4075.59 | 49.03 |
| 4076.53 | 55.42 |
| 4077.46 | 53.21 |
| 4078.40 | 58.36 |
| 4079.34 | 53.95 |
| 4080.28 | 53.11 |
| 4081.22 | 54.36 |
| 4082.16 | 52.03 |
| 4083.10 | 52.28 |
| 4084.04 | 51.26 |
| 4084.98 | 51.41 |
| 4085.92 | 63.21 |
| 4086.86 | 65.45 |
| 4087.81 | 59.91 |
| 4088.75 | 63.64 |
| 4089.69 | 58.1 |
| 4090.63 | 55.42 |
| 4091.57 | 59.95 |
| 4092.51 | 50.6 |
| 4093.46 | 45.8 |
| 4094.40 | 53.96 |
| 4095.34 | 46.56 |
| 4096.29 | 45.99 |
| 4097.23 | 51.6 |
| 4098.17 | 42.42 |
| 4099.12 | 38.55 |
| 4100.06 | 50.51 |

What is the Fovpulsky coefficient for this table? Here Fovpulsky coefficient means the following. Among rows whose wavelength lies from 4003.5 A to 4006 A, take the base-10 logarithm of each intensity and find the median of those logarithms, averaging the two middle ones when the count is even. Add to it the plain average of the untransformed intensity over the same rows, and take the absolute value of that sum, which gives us 53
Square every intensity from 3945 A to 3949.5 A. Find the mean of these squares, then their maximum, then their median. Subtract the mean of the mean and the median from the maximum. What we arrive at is 806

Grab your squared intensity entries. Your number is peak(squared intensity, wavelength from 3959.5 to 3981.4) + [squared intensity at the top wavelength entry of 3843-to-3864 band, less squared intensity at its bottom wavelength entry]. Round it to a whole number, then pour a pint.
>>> 2375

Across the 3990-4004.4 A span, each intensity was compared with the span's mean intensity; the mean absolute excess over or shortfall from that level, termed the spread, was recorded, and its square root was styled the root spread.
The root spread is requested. 1.9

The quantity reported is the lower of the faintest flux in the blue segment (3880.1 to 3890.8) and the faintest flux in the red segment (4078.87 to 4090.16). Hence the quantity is 27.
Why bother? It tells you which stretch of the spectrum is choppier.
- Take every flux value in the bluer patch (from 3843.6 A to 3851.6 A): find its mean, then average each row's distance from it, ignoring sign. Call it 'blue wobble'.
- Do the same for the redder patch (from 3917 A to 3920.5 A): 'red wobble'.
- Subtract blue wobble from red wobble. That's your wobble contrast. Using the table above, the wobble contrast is -1.6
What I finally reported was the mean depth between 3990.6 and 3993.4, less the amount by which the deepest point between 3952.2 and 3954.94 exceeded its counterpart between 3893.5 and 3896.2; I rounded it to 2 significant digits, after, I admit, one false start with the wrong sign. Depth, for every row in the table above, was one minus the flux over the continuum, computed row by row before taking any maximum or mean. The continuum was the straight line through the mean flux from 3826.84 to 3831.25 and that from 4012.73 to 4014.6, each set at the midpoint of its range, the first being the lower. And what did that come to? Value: 0.21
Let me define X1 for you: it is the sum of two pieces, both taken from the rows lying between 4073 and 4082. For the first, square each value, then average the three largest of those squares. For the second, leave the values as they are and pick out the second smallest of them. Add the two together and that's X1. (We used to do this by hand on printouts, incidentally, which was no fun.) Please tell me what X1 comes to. 3198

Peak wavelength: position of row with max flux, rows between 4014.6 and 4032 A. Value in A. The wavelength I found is 4015.04 A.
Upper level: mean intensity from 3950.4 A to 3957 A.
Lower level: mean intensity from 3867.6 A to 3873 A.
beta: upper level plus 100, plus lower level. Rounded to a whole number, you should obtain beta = 191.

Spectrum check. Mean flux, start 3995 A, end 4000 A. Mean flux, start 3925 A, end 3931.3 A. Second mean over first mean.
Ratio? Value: 0.67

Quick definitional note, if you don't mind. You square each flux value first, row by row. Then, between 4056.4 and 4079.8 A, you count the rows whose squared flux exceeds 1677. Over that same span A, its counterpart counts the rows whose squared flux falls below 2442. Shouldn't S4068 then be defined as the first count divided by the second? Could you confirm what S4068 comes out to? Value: 3.6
